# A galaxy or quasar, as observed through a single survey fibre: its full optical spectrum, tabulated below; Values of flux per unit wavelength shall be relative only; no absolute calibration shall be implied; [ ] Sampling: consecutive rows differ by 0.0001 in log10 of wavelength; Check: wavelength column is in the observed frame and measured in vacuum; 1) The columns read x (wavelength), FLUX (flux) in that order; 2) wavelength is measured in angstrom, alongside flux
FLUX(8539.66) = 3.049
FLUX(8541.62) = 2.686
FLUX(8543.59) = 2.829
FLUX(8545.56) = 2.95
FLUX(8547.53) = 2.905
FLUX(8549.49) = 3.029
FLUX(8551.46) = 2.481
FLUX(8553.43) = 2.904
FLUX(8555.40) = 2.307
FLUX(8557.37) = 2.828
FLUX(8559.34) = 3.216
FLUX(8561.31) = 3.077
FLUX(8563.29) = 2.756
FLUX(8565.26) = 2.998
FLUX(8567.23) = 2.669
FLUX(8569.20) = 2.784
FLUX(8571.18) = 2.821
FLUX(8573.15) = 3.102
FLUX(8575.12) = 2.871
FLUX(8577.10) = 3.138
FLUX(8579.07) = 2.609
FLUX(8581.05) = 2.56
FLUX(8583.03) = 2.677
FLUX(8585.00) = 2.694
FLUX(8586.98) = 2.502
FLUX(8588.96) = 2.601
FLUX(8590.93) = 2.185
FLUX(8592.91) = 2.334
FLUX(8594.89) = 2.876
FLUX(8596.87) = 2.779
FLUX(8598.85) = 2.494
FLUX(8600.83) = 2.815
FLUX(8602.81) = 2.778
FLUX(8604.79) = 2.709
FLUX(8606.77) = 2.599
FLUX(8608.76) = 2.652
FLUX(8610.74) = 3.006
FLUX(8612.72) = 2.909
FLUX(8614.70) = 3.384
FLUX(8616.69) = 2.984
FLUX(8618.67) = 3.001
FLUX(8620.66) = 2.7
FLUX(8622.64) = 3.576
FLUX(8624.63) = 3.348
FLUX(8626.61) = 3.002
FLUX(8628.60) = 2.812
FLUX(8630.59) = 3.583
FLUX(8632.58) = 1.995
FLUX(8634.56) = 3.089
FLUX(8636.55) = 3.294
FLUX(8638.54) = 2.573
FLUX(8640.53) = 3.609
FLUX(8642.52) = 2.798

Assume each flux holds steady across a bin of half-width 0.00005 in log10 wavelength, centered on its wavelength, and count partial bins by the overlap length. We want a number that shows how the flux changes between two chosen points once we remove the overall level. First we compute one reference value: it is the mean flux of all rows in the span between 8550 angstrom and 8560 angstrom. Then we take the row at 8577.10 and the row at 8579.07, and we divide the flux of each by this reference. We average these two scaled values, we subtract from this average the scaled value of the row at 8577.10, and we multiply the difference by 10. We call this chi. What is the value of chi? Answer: -0.96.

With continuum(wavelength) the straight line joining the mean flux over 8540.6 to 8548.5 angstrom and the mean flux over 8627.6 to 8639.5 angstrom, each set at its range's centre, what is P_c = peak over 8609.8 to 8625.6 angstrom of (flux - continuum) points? 0.69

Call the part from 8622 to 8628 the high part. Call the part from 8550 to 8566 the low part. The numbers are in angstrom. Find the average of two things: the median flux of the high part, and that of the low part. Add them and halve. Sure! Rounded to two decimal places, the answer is 3.11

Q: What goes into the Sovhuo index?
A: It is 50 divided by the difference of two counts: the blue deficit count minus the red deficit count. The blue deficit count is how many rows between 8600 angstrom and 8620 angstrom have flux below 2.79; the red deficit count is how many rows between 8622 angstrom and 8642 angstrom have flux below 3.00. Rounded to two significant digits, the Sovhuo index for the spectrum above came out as 50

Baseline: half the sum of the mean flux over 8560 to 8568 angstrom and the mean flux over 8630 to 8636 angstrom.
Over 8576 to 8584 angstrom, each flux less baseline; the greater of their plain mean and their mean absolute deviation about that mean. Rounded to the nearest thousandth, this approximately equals 0.196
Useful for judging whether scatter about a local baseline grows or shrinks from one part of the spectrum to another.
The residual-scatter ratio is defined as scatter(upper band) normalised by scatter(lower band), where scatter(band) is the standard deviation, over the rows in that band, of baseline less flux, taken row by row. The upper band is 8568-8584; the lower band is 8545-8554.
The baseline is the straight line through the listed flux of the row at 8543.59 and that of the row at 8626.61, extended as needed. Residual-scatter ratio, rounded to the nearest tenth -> 1.0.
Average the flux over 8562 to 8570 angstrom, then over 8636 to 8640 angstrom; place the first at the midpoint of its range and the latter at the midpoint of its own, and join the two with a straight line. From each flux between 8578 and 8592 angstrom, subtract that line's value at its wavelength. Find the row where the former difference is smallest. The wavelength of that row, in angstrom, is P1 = 8590.93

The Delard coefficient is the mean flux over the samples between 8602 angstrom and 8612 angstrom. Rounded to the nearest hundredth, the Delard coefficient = 2.75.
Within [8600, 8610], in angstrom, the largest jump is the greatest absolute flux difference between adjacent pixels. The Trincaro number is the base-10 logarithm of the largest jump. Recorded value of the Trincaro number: -1.0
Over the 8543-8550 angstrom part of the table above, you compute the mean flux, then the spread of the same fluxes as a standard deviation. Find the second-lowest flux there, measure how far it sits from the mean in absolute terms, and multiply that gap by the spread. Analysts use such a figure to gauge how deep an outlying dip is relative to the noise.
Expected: 0.00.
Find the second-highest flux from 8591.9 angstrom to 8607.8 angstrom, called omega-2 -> 2.815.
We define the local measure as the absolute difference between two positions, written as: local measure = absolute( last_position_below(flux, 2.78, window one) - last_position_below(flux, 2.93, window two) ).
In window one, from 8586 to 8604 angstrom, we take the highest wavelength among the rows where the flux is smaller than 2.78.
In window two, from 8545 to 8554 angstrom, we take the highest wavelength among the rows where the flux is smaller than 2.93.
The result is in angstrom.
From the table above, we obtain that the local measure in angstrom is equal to 49.4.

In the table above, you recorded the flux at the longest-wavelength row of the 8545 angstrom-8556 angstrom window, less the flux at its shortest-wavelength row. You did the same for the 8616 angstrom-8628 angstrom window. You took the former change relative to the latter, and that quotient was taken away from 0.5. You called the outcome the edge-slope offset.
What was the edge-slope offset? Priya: 36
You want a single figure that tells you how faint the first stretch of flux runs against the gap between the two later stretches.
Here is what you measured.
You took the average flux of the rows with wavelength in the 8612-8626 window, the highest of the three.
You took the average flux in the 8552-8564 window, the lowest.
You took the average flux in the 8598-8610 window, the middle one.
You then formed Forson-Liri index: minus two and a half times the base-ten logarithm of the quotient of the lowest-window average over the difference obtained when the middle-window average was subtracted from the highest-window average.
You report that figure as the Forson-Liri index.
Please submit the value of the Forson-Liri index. -2.0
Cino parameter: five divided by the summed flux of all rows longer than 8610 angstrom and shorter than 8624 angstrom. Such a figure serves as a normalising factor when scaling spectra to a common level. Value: 0.232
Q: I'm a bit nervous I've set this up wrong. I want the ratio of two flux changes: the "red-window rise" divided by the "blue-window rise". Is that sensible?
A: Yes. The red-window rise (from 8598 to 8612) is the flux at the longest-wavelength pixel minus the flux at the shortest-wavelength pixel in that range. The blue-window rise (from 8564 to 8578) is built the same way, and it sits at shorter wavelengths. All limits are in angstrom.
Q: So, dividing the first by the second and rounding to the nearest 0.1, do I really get 3.7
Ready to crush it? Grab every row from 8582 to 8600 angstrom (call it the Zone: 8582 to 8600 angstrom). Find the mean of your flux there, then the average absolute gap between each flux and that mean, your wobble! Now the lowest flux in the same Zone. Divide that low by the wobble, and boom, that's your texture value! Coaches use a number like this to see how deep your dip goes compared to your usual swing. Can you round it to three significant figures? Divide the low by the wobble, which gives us 12.8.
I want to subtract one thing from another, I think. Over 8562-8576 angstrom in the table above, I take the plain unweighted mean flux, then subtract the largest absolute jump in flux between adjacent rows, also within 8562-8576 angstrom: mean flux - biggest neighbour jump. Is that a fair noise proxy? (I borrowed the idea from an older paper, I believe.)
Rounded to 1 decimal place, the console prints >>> 2.5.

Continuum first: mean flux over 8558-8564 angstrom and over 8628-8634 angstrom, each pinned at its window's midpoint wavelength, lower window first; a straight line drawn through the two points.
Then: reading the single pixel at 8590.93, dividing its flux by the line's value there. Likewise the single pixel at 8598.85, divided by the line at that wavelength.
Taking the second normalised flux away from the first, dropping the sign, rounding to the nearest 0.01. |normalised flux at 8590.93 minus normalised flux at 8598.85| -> 0.11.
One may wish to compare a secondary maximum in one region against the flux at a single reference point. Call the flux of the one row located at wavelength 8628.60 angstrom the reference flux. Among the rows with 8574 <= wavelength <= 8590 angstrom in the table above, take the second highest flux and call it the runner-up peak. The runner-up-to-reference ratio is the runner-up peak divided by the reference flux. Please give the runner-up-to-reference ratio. 1.02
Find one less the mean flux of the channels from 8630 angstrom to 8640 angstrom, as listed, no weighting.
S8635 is -1.91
